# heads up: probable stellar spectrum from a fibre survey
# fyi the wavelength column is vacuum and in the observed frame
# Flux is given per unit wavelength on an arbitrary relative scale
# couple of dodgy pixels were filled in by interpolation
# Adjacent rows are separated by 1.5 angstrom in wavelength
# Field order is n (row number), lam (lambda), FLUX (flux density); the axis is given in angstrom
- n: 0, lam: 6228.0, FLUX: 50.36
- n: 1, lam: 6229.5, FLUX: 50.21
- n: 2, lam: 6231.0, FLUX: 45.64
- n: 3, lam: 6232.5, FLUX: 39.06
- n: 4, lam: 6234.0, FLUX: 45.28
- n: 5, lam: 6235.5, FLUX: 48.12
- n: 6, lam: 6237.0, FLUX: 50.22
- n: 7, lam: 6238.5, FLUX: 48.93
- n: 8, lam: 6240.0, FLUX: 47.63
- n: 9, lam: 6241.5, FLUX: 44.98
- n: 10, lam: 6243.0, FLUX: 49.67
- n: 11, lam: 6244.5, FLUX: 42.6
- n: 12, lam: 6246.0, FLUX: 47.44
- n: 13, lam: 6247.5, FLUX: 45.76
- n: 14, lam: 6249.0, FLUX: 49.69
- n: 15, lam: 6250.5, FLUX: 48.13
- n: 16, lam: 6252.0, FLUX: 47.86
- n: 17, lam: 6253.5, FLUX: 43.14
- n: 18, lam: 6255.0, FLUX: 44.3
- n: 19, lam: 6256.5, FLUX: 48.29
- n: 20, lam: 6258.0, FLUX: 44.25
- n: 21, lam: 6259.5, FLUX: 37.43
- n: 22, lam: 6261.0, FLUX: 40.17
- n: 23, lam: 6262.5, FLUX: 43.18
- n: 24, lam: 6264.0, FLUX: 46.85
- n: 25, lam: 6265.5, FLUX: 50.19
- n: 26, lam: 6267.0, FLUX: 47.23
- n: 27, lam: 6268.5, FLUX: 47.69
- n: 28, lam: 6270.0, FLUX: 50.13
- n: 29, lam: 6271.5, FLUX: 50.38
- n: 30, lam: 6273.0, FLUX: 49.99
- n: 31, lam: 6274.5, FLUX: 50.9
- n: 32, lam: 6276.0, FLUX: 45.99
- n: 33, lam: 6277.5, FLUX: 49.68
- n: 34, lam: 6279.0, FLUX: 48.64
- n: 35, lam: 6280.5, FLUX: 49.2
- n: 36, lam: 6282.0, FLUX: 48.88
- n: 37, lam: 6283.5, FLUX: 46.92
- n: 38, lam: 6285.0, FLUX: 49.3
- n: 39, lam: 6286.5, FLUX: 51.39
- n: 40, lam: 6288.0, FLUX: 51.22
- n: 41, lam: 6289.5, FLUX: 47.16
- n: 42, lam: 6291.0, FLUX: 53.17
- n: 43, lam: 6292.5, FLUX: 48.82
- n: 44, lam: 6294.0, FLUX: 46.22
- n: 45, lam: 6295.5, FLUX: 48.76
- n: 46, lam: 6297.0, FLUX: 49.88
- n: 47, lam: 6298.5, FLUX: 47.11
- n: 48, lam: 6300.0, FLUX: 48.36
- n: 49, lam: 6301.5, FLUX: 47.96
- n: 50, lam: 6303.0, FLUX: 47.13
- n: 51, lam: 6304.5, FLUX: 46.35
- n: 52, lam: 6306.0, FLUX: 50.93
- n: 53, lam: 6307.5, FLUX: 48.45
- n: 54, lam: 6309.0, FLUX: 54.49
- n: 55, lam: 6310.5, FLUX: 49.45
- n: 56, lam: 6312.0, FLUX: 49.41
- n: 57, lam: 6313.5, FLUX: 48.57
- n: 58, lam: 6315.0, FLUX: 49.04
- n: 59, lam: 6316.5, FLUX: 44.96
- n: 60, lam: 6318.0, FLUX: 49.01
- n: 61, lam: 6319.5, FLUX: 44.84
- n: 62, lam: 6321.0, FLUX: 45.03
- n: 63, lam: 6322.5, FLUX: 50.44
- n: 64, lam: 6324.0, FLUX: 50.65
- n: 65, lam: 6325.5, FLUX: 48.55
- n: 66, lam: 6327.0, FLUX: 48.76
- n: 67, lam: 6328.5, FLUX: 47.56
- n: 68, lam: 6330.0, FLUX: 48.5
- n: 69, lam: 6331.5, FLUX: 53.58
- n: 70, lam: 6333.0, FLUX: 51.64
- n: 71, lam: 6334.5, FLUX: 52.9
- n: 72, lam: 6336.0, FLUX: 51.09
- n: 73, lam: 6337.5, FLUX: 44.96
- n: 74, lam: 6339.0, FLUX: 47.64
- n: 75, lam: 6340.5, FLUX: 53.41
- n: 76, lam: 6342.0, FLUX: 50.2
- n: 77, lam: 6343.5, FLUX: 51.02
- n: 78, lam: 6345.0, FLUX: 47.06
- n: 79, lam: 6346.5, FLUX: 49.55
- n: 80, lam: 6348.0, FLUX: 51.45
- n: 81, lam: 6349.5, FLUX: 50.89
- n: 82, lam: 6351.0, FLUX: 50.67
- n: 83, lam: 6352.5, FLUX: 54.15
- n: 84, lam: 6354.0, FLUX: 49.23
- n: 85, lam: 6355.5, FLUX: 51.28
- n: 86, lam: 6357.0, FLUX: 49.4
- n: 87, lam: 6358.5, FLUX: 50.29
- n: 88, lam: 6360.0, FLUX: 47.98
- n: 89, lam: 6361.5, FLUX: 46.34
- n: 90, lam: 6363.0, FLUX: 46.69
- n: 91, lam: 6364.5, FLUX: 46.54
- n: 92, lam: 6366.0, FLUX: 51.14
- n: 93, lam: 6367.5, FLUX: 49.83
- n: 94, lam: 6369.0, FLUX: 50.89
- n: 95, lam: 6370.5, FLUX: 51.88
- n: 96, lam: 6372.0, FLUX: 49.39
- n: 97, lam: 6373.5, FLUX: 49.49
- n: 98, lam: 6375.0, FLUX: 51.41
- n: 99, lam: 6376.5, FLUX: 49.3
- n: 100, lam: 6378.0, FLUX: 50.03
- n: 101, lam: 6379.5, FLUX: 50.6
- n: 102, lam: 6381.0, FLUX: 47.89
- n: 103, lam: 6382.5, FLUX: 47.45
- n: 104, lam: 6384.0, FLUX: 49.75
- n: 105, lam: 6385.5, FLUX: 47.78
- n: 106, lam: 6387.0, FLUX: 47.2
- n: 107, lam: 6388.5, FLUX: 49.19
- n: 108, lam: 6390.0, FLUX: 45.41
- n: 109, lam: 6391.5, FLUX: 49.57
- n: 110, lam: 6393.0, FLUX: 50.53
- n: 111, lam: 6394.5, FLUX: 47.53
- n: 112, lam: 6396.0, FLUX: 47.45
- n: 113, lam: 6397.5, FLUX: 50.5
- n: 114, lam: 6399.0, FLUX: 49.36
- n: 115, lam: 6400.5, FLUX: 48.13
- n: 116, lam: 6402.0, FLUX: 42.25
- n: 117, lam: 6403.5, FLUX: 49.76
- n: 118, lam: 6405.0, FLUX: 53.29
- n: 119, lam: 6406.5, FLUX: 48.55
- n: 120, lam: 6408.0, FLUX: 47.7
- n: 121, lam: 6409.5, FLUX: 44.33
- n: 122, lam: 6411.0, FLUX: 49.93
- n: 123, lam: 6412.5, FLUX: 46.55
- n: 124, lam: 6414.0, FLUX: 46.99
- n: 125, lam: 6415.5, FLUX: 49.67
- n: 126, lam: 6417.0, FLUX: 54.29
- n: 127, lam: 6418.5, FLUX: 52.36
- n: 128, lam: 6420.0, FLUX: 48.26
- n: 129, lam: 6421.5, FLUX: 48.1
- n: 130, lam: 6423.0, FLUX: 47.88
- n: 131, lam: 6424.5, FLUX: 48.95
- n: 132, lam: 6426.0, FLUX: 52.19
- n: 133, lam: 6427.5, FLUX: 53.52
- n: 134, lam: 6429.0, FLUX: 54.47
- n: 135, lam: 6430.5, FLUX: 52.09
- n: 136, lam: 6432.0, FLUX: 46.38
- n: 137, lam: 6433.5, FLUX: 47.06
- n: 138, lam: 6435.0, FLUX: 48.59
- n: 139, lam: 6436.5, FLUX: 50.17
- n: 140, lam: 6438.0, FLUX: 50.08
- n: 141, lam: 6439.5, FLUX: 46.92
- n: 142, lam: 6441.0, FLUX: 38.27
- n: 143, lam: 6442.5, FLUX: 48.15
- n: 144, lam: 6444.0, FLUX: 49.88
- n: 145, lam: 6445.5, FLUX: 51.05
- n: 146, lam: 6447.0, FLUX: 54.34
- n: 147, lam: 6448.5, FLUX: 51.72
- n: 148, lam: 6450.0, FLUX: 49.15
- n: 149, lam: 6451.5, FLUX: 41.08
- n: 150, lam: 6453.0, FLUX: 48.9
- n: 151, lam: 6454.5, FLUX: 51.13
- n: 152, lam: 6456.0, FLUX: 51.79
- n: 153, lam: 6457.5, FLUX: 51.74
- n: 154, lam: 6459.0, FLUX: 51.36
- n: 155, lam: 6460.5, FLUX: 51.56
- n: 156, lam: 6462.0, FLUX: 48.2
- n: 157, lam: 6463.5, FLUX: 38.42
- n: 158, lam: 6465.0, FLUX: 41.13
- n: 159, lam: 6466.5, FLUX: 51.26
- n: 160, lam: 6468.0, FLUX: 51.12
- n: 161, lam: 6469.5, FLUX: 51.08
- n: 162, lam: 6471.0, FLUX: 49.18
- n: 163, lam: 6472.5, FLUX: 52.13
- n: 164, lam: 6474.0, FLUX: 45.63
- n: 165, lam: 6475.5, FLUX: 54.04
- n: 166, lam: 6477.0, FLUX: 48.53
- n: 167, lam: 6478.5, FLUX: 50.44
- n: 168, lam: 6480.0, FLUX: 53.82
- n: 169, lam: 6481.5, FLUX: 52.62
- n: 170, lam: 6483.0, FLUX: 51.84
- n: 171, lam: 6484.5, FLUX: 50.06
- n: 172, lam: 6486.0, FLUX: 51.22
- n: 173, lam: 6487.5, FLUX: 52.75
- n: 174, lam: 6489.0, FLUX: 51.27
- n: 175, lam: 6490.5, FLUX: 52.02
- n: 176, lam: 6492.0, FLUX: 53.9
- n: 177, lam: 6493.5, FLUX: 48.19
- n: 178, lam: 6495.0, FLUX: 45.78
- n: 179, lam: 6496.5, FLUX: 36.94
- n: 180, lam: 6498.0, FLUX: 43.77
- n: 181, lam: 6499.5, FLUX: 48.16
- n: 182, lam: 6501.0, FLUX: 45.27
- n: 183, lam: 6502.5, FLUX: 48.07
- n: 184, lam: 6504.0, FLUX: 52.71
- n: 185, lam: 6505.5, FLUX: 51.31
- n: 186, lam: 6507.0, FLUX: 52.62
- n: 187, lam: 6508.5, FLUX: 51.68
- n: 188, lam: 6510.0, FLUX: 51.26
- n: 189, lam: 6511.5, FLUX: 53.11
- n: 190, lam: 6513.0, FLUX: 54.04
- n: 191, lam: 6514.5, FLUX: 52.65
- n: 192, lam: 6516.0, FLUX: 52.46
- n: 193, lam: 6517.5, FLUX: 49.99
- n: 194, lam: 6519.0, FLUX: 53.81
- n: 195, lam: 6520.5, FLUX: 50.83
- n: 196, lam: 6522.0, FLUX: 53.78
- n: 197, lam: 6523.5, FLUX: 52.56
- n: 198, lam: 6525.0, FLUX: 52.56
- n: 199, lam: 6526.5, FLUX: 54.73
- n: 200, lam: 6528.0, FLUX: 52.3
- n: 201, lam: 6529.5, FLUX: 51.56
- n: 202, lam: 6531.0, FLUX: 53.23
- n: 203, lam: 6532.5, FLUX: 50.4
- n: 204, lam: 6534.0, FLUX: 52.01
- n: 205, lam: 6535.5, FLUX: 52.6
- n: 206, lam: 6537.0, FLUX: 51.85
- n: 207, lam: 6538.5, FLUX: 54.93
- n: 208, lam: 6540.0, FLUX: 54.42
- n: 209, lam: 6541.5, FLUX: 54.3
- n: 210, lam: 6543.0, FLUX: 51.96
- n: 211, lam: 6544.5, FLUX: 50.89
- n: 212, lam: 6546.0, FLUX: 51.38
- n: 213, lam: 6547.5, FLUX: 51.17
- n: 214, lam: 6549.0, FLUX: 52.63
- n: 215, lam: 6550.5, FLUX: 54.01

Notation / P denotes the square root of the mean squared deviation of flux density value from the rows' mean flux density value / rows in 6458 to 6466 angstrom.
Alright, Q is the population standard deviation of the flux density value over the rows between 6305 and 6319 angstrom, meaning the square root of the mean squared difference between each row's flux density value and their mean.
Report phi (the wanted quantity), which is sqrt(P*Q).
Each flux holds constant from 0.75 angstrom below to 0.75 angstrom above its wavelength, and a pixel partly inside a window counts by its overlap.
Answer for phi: 3.56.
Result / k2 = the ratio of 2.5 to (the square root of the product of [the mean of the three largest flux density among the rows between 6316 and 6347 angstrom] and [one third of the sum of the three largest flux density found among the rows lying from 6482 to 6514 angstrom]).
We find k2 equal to 0.0467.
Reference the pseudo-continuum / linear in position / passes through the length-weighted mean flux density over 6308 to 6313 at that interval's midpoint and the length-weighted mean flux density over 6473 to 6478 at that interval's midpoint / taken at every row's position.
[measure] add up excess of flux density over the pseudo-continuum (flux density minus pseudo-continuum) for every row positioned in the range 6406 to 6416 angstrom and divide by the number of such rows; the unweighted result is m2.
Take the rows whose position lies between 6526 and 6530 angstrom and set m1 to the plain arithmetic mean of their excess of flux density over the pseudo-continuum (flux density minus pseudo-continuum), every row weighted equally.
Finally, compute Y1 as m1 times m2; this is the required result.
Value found -8.9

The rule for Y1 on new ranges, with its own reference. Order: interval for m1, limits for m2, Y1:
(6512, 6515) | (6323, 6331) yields -7.8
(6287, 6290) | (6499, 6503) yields 4.1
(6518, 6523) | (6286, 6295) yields -4.8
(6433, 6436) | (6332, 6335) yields -3.3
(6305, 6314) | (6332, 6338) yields 0.3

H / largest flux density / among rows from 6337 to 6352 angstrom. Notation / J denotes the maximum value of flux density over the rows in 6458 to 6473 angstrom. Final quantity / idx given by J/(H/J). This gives 50.9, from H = 53.41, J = 52.13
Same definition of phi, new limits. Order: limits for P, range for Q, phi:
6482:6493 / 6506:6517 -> 0.98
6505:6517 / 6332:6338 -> 1.65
